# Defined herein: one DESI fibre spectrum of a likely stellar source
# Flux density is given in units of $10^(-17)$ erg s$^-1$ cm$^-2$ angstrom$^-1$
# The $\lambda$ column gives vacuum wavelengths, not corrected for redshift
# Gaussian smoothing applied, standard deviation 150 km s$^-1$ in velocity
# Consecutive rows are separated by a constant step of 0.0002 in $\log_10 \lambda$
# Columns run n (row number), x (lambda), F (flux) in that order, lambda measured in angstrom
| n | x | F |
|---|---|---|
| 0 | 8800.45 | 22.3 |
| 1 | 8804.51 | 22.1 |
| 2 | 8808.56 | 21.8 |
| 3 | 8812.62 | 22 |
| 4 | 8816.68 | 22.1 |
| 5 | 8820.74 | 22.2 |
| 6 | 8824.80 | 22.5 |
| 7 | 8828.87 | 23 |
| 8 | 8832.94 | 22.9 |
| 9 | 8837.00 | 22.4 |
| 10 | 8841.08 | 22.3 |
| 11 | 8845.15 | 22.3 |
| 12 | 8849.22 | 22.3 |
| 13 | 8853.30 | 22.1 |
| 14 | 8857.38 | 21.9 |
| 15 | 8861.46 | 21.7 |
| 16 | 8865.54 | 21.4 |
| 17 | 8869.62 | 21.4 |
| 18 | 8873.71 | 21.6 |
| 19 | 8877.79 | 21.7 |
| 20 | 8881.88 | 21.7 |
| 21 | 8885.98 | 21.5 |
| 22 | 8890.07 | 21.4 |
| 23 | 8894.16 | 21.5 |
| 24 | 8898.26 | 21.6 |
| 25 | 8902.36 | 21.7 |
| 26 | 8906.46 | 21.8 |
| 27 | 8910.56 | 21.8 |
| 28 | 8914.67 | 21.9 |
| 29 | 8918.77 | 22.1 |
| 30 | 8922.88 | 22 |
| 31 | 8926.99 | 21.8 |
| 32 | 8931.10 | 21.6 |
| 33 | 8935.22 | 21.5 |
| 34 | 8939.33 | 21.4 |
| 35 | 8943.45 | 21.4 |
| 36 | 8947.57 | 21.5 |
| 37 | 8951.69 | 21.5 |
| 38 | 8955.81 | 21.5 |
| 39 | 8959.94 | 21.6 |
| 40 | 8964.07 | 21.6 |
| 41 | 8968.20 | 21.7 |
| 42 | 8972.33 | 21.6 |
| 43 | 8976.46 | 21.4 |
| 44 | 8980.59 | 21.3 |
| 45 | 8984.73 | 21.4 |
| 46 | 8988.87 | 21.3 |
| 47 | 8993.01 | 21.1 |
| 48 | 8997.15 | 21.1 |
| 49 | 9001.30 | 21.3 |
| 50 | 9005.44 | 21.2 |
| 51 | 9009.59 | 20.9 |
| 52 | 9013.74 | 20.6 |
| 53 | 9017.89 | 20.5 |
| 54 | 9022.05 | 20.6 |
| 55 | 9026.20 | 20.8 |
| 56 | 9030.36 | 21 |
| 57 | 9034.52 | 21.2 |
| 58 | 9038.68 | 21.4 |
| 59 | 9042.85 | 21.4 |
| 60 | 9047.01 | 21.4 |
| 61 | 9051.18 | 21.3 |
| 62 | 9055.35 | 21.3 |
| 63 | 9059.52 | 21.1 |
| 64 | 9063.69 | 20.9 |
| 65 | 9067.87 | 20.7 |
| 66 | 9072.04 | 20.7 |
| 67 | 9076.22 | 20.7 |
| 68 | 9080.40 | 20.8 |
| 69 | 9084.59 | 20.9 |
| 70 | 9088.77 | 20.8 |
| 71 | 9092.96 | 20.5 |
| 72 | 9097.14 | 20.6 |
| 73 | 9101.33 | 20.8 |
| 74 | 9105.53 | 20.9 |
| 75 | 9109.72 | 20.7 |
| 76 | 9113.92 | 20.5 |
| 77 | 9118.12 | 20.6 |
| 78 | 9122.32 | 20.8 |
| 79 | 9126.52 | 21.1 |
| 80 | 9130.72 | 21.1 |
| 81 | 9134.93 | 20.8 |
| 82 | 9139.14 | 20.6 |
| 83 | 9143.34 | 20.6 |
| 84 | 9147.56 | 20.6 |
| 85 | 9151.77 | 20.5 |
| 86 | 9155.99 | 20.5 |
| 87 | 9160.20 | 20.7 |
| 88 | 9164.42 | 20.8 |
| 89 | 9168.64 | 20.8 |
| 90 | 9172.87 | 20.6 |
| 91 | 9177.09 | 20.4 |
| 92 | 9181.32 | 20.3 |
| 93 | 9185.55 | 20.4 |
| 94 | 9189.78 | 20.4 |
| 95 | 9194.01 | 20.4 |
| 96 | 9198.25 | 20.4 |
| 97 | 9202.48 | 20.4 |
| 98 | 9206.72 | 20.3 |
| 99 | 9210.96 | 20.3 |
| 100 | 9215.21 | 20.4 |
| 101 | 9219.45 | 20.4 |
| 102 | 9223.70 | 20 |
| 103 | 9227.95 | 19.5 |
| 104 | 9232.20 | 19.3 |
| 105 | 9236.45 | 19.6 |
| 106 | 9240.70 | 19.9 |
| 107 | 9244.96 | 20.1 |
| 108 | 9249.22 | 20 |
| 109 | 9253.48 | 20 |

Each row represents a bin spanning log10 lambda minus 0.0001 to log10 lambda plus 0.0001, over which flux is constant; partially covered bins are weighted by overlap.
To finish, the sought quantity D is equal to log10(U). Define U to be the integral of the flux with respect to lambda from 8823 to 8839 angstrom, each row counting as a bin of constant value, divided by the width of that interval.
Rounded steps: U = 22.70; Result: 1.356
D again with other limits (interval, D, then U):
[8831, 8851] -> 1.351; 22.45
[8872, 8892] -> 1.334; 21.58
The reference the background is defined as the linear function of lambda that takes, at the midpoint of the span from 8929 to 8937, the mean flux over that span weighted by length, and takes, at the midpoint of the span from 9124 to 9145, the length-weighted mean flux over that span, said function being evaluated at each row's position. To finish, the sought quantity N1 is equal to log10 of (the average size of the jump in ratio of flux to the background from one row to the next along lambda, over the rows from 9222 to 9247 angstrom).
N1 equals -1.83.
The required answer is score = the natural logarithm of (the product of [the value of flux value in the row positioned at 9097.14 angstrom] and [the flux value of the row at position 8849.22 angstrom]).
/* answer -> 6.13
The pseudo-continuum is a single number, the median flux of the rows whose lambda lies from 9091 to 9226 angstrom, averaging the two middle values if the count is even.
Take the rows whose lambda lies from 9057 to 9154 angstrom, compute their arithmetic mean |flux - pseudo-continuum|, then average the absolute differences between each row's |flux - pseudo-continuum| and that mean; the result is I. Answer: 0.14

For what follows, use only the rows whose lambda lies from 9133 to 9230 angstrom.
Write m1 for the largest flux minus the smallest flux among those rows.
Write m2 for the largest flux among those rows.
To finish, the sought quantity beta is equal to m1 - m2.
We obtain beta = -19.5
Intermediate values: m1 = 1.3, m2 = 20.8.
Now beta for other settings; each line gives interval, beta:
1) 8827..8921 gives -21.4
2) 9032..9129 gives -20.5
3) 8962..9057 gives -20.5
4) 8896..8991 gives -21.3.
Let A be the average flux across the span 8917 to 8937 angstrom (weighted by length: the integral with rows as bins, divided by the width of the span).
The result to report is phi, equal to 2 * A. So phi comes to 43.6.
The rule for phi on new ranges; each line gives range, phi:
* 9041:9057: 42.7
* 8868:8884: 43.2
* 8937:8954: 42.9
